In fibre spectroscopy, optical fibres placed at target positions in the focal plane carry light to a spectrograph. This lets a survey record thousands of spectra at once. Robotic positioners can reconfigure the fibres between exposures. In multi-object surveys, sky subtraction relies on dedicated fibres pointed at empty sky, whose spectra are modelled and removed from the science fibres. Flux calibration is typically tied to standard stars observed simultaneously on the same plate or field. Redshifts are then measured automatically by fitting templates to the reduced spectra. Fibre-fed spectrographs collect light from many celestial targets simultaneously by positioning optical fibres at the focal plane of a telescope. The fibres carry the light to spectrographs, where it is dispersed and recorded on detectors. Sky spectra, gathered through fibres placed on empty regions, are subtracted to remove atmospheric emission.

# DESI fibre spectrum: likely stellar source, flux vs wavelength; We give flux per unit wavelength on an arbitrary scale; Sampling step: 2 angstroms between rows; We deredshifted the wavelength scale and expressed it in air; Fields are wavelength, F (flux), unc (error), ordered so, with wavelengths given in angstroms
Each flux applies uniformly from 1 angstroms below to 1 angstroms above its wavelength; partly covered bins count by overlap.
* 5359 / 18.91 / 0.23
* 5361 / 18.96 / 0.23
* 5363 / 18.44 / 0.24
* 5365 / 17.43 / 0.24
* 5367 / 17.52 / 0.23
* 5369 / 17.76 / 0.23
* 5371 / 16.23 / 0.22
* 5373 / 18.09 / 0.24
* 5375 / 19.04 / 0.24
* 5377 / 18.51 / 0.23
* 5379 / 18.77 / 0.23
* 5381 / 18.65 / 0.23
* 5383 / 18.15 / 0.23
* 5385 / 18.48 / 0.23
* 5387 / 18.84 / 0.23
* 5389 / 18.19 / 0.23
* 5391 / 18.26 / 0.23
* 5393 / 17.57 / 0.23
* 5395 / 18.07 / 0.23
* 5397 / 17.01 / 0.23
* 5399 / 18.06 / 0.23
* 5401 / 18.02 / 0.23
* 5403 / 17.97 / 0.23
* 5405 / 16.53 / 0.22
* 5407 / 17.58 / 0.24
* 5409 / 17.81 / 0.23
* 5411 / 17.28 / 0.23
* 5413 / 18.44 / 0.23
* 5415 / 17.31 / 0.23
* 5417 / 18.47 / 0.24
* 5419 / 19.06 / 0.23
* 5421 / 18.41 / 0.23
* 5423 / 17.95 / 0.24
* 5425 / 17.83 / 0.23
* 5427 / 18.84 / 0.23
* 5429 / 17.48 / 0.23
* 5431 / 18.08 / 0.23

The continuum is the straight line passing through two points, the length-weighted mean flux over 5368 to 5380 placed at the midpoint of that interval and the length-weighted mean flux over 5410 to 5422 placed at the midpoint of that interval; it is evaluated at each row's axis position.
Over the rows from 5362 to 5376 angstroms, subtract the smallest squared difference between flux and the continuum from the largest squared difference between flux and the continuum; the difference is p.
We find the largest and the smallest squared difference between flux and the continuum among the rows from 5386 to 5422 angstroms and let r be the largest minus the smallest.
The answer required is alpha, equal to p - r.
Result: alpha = 0.8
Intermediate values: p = 3.3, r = 2.6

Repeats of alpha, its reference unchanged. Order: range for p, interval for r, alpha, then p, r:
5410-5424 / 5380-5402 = -0.5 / 0.7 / 1.2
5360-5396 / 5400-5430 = 0.8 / 3.3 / 2.6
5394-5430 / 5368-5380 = -0.8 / 2.6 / 3.3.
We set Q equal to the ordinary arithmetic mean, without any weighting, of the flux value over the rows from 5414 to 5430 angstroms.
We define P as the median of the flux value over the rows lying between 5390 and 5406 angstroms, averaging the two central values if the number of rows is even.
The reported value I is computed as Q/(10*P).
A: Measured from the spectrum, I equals 0.1010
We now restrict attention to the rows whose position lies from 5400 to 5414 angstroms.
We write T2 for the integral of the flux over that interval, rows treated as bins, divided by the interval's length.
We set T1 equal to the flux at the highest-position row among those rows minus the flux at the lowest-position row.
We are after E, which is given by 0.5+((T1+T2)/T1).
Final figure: 44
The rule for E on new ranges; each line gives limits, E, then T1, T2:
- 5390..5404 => -60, -0.3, 17.9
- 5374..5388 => -92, -0.2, 18.6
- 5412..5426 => -28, -0.6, 18.2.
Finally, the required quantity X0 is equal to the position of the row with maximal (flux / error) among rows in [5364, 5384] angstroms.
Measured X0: 5379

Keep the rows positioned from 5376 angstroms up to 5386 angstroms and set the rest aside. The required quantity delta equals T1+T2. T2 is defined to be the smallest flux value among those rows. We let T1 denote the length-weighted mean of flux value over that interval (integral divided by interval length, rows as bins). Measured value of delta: 36.7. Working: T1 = 18.5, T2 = 18.15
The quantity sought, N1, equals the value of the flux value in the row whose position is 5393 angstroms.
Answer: 17.57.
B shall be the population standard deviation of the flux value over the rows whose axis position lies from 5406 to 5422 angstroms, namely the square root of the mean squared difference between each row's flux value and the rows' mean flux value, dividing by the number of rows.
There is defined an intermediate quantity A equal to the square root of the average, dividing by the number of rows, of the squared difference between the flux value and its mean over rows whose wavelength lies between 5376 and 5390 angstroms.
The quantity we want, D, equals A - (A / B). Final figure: -0.16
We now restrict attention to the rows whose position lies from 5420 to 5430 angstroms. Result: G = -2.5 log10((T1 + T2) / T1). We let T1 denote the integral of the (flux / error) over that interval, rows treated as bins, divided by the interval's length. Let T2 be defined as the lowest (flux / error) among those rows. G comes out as -0.730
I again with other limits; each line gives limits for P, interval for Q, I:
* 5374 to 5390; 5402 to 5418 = 0.0951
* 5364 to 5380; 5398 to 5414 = 0.0988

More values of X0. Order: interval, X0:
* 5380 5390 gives 5387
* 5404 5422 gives 5419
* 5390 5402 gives 5391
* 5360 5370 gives 5361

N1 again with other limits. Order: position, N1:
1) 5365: 17.43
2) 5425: 17.83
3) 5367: 17.52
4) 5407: 17.58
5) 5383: 18.15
